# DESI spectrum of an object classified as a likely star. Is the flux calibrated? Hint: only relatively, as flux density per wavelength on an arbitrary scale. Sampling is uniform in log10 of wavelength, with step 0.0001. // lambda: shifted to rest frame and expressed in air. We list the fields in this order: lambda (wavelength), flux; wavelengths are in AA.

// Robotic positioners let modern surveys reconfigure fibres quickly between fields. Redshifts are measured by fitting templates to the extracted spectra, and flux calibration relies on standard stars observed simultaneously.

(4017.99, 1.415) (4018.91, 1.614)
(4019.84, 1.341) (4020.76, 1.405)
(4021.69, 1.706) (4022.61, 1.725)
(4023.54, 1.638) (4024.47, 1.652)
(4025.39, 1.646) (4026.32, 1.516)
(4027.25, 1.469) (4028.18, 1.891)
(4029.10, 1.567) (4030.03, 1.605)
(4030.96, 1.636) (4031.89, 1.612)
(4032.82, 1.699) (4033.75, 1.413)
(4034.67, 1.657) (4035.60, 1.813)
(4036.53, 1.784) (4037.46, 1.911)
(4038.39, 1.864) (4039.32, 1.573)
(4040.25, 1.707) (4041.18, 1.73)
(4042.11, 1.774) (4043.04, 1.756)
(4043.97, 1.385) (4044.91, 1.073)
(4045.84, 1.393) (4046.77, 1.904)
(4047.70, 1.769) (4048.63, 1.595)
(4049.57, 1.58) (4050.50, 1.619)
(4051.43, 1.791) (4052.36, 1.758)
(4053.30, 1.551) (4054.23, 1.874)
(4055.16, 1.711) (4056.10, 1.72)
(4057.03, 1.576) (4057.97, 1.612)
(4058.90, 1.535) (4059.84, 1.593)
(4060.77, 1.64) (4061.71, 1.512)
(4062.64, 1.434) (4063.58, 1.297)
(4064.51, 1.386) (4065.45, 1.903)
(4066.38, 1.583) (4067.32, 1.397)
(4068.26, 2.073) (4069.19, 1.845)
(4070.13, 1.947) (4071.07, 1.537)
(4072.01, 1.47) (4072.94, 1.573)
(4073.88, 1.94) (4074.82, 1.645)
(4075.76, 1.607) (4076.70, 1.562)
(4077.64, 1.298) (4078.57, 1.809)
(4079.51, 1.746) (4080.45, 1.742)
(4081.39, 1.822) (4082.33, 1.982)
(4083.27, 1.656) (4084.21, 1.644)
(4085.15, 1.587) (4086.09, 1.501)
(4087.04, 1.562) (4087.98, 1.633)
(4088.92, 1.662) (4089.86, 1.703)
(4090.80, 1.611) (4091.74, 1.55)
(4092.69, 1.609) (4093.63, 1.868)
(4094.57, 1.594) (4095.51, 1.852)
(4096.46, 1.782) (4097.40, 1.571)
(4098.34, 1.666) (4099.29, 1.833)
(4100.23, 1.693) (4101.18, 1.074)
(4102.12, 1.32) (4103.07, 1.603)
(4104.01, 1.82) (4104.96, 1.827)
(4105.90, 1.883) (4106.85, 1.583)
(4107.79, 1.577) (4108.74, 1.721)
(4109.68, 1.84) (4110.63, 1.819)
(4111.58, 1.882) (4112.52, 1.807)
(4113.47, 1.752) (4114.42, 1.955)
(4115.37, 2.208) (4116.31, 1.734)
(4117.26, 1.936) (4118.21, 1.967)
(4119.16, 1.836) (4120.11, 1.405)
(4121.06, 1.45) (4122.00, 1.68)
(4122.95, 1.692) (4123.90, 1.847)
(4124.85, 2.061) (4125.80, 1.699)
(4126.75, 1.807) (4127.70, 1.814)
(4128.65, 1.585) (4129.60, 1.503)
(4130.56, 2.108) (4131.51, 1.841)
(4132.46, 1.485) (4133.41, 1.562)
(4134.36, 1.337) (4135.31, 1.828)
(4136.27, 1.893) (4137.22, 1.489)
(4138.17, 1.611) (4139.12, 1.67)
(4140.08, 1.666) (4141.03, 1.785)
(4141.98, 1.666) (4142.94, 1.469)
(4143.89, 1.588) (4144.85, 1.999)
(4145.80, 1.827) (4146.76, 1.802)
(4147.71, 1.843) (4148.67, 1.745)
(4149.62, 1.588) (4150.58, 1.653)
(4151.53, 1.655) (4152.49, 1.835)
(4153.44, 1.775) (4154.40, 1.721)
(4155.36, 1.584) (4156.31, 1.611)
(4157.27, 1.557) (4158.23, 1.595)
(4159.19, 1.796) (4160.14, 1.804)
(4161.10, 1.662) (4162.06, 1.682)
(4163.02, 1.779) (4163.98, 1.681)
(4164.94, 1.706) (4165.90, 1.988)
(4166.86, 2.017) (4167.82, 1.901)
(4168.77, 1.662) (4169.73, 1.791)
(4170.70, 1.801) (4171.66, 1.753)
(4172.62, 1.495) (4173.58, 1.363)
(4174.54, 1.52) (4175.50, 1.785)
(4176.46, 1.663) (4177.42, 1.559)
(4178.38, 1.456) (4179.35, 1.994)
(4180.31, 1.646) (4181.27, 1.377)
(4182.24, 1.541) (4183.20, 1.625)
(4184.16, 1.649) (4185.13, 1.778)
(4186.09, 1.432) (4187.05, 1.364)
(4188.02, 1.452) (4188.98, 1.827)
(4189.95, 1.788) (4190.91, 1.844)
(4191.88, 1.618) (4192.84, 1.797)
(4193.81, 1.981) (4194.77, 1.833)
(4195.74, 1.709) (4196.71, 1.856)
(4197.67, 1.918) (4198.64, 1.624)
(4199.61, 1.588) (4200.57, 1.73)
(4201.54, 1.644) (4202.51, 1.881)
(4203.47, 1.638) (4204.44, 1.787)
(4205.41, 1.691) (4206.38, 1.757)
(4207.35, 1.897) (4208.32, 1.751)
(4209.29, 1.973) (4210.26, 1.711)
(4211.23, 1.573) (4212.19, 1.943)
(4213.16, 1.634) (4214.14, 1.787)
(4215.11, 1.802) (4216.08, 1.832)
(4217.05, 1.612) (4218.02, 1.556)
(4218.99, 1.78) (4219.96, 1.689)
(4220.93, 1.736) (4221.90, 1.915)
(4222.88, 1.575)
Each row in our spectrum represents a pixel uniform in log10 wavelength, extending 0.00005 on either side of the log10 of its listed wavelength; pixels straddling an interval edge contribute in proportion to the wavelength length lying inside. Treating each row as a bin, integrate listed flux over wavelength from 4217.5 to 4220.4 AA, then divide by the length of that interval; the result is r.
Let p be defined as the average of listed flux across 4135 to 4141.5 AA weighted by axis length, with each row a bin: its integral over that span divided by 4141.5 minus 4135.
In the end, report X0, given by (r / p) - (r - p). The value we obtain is 1.01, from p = 1.7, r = 1.68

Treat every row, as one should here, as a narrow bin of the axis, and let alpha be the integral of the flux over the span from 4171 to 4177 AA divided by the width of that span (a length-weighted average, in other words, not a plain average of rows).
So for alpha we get 1.60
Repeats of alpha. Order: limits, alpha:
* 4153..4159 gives 1.64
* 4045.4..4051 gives 1.65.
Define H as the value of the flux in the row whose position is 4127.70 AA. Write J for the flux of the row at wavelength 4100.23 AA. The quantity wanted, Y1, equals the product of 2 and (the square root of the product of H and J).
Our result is 3.50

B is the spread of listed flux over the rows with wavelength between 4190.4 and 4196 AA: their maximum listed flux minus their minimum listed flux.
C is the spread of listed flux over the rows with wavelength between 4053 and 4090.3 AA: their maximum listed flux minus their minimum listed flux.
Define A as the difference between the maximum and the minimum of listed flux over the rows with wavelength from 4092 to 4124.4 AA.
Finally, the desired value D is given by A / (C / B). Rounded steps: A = 1.13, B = 0.36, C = 0.78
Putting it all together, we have 0.5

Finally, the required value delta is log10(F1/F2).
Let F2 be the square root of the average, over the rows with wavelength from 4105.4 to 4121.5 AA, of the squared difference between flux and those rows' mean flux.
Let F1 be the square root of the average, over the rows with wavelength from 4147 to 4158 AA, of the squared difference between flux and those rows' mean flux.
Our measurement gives -0.300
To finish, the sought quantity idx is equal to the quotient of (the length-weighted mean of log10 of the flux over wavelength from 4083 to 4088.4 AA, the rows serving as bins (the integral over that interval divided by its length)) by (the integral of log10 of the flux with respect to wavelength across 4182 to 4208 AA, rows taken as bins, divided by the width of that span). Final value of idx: 0.87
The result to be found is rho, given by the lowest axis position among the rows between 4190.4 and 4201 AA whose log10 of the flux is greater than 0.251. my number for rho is 4190.91 AA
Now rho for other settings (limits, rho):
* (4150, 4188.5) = 4152.49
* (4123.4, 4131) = 4123.90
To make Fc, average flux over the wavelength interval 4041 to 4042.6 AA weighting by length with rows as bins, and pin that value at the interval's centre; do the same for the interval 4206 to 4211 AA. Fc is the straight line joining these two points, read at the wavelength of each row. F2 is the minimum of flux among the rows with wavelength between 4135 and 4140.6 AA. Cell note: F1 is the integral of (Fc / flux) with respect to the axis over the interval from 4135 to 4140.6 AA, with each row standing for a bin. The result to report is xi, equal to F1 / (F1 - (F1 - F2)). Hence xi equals 4.00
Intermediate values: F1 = 5.95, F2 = 1.489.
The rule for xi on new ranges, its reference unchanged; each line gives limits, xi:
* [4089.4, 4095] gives 3.88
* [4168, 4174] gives 4.81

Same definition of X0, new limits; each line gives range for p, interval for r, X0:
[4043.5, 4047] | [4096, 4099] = 0.92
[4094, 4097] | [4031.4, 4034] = 1.07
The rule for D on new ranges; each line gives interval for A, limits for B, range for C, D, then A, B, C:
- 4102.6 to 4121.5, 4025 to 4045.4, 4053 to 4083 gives 0.9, 0.80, 0.84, 0.78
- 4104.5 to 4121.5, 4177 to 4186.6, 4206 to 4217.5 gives 1.2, 0.80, 0.62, 0.40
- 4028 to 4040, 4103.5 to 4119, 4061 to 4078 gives 0.4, 0.50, 0.63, 0.78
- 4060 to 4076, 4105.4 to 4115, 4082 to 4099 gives 0.6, 0.78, 0.38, 0.48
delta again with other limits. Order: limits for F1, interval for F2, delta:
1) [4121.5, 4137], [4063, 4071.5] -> -0.123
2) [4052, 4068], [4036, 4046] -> -0.175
